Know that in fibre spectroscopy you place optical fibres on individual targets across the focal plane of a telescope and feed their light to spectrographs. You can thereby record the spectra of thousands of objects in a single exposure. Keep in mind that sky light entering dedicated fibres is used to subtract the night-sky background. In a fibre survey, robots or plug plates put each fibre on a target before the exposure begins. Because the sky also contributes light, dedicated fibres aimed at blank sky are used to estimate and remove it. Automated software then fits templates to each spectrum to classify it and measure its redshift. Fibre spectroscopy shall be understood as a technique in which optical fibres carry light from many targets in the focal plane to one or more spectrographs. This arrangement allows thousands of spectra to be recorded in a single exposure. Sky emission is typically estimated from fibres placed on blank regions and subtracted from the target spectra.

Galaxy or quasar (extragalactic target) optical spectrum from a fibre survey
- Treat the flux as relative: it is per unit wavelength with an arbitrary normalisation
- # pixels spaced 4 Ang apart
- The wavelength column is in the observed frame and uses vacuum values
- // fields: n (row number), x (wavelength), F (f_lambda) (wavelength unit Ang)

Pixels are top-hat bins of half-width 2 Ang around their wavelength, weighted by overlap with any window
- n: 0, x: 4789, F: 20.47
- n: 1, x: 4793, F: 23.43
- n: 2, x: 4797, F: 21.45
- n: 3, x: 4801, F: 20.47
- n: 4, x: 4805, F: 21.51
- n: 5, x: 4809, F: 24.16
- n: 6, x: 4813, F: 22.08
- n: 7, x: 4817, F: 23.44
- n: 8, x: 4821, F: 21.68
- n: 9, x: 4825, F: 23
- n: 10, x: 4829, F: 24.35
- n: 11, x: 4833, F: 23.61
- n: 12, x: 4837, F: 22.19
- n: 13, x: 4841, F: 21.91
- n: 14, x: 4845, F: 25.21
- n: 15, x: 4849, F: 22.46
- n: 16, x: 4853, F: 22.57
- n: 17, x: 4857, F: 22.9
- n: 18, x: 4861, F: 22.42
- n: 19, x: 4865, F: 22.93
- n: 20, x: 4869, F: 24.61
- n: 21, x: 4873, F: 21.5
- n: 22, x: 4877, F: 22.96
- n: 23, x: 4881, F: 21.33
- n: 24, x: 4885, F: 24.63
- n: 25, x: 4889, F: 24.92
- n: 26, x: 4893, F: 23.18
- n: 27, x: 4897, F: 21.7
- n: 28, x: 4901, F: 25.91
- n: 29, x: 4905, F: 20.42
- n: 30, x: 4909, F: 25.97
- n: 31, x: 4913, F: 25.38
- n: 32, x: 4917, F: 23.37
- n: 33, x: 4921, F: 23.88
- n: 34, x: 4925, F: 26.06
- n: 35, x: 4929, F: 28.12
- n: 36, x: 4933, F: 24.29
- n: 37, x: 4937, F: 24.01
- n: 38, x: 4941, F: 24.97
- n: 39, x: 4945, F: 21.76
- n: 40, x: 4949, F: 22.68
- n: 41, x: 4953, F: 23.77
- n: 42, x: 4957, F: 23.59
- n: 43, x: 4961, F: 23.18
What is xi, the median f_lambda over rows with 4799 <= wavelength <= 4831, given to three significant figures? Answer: 22.5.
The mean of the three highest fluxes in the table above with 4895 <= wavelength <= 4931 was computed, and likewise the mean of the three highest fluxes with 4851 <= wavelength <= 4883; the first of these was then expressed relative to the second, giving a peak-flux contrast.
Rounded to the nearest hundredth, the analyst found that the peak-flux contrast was 1.14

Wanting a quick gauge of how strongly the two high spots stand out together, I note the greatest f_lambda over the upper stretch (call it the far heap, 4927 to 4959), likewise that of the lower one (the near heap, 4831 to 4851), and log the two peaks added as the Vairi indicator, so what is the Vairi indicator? 53.3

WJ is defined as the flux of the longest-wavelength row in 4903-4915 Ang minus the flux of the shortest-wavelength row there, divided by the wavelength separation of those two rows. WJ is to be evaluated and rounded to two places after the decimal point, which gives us 0.62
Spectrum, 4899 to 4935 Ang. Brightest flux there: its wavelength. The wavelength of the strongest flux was 4929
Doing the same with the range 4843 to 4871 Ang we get 4845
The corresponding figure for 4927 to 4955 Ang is 4929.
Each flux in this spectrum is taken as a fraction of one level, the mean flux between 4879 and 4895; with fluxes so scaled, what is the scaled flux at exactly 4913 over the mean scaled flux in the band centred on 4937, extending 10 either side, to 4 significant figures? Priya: 1.030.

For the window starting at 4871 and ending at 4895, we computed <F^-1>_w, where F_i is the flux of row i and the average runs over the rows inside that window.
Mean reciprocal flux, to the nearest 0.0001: 0.0435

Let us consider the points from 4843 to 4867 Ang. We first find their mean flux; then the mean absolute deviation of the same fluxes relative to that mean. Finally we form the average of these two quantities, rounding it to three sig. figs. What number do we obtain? 11.9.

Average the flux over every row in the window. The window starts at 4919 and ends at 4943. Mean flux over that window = 25.2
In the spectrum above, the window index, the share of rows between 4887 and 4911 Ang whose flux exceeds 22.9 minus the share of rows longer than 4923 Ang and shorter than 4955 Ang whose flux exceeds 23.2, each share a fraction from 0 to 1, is -0.1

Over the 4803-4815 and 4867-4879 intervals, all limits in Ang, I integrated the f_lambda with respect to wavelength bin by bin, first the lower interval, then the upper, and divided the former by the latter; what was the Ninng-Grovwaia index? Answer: 0.98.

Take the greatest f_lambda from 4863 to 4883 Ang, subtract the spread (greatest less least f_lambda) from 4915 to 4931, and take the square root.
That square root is 4.46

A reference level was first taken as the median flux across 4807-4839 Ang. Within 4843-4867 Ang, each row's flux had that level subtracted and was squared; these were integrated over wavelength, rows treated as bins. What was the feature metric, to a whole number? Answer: 23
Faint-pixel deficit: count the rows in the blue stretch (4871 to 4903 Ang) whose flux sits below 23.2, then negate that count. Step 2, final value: -5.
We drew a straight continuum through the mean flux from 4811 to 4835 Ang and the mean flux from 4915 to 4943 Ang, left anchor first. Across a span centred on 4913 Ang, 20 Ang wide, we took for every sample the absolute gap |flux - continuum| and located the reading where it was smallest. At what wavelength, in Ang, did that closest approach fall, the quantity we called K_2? 4913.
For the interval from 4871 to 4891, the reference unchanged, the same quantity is 4885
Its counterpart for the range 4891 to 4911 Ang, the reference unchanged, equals 4893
